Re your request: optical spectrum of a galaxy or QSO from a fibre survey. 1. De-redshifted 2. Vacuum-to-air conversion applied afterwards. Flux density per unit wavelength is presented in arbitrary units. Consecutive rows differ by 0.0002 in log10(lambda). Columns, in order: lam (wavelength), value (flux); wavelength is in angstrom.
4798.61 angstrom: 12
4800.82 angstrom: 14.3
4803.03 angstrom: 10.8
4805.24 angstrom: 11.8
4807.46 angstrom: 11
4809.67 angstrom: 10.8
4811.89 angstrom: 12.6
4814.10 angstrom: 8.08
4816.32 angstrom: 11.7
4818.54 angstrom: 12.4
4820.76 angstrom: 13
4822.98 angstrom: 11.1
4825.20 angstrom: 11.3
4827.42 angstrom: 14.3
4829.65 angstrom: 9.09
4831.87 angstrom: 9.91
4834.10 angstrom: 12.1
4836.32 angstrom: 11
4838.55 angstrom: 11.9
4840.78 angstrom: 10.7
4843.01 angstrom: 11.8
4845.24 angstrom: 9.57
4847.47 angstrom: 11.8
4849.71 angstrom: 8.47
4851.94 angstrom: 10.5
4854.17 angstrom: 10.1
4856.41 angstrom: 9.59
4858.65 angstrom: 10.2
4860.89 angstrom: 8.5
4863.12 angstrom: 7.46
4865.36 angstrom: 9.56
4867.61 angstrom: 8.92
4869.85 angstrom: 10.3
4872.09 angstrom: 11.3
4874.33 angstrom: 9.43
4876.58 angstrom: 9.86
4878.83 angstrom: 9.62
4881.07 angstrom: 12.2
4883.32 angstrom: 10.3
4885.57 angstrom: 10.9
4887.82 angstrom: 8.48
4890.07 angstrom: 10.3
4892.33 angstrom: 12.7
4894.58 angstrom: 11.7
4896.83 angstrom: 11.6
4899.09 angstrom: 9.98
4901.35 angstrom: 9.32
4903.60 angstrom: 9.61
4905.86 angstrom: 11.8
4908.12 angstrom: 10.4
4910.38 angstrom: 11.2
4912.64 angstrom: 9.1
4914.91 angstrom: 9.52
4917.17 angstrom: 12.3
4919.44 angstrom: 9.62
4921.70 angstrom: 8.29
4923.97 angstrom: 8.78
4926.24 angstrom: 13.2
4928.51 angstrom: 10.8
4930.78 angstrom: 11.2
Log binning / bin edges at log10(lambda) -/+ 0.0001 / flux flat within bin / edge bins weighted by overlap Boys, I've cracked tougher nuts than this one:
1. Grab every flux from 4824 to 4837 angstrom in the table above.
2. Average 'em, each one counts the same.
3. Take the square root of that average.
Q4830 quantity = 3.36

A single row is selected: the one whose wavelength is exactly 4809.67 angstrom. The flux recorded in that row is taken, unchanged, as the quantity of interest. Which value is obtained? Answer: 10.8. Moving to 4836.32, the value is 11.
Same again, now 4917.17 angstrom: 12.3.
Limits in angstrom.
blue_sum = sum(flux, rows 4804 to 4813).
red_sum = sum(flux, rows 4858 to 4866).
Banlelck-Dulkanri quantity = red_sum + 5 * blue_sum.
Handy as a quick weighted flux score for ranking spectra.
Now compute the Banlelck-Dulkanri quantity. 267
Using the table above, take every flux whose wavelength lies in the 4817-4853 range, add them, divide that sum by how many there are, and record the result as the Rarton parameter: 11.2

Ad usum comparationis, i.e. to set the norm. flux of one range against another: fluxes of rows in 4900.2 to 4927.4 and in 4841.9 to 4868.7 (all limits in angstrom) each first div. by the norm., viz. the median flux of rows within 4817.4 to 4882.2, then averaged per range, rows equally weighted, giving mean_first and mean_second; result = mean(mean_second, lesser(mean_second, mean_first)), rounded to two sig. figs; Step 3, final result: 0.94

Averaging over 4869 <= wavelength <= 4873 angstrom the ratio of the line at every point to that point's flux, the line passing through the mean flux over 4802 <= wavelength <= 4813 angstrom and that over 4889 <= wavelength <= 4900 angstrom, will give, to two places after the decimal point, 1.05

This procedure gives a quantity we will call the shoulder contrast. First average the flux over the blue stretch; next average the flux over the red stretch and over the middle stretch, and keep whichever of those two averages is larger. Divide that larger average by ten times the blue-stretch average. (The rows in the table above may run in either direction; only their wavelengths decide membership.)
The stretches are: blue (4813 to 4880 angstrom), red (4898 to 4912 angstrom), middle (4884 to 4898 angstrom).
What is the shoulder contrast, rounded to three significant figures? 0.105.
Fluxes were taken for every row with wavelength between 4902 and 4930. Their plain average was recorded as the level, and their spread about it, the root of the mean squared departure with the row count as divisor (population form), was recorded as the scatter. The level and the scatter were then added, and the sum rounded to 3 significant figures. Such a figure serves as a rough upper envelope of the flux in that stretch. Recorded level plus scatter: 11.8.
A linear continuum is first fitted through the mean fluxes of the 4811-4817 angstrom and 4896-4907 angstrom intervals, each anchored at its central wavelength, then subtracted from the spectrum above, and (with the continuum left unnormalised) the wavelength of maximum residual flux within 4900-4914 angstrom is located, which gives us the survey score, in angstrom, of 4905.86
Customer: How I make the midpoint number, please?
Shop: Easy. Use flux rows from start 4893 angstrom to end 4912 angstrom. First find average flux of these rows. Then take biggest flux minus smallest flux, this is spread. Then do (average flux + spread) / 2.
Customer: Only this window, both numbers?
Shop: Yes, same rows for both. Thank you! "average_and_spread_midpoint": 6.6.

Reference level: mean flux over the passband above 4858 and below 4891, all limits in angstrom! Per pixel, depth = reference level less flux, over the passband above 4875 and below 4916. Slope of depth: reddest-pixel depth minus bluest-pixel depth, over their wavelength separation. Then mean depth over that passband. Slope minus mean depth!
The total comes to 0.66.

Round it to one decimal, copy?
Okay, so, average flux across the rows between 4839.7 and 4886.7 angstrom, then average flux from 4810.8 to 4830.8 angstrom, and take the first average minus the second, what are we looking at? -1.5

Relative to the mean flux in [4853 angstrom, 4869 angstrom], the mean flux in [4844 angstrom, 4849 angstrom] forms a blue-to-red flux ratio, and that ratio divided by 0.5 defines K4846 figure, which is 2.3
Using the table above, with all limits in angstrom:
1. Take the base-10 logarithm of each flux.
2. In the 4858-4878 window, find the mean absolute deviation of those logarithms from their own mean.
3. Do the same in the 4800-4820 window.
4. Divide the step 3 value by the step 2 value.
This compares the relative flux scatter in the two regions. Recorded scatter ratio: 1.20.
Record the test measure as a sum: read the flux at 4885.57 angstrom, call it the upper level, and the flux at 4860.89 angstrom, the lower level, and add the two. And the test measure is 19.4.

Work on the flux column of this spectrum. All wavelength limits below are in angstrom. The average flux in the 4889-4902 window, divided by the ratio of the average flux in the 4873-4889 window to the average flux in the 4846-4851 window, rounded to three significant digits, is 11.0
